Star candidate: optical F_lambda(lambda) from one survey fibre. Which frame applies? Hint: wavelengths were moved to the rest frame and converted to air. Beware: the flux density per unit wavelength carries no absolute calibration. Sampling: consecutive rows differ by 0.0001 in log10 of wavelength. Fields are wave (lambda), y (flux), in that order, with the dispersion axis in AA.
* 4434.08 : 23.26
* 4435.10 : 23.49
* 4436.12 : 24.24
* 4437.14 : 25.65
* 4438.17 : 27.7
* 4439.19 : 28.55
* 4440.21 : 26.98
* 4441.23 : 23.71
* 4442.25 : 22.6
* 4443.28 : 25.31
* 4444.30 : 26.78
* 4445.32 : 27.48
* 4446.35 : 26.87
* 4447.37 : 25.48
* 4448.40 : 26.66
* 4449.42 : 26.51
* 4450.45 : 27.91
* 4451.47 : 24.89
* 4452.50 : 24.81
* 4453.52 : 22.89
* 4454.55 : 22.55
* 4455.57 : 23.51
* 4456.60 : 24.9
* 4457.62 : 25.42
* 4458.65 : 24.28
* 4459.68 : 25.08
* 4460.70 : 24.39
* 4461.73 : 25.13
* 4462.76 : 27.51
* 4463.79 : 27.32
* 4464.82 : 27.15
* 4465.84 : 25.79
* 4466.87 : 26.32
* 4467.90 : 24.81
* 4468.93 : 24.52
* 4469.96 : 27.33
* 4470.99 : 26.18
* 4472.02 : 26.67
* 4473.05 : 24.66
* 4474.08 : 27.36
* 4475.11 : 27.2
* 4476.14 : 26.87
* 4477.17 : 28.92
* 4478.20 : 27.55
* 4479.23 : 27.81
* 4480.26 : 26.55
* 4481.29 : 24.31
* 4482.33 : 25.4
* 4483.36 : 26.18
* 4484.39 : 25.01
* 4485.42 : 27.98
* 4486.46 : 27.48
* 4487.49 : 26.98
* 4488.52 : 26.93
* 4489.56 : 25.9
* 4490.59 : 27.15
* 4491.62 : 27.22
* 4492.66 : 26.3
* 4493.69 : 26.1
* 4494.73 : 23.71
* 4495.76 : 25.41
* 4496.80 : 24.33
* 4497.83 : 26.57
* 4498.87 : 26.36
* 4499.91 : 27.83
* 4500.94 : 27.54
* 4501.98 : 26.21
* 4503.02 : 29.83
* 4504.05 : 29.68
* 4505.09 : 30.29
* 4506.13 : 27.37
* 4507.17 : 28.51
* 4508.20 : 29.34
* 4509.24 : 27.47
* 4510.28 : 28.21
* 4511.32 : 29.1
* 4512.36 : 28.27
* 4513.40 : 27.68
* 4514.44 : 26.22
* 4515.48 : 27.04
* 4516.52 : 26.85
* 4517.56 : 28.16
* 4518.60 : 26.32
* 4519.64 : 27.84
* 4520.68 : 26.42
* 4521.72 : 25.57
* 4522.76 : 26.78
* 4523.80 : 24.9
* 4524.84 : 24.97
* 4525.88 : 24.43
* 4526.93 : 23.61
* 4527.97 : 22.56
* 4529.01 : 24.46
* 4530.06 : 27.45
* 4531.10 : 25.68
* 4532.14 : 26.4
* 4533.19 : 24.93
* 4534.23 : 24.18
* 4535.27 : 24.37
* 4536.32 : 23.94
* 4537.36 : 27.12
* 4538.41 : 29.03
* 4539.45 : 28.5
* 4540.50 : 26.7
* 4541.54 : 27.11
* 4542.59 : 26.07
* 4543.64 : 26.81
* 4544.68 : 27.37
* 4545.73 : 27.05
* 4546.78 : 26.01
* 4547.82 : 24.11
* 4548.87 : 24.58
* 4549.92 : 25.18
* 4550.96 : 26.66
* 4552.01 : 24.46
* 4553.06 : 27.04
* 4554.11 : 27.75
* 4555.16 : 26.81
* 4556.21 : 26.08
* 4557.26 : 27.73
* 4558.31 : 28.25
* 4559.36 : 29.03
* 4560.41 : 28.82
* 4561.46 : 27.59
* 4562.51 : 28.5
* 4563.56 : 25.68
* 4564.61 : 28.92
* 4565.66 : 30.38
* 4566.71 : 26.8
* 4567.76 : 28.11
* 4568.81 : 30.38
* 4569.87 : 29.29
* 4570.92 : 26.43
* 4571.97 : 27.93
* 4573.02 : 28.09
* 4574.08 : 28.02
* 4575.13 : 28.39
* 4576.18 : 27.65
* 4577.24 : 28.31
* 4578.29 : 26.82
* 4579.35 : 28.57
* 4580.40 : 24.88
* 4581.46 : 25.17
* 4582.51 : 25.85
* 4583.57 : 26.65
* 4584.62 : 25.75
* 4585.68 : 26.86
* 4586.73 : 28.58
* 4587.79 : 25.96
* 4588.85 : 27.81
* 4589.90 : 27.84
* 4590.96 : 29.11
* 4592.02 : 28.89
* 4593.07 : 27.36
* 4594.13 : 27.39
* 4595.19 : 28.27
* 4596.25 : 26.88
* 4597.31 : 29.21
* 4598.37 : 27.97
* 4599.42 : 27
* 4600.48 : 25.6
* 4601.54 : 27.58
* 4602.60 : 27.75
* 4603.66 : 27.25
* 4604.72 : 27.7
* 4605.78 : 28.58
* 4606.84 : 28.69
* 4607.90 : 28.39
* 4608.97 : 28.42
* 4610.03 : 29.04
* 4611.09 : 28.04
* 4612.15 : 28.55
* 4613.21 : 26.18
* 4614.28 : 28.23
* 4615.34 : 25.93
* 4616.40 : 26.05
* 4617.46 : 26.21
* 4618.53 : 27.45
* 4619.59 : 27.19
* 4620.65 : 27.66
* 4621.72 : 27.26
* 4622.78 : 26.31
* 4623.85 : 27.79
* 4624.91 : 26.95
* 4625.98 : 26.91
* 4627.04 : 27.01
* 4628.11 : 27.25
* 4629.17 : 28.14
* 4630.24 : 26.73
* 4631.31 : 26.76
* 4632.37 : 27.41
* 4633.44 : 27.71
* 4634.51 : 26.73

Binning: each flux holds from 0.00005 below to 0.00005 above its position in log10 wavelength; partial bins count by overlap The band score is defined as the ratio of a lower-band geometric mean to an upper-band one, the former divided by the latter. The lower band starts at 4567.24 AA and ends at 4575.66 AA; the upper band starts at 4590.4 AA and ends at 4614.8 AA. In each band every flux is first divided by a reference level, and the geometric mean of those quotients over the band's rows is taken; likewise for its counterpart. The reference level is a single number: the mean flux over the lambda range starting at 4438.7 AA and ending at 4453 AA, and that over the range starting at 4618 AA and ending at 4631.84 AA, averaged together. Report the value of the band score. 1.015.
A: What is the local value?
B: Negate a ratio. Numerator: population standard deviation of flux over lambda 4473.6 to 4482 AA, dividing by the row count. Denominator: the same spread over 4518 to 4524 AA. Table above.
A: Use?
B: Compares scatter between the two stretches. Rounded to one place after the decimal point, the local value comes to -1.3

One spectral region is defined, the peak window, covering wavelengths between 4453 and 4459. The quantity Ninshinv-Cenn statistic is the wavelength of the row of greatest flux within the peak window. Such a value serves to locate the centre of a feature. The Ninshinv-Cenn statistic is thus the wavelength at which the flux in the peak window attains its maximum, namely 4457.62 AA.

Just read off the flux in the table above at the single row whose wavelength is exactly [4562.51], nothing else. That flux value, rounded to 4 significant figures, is 28.50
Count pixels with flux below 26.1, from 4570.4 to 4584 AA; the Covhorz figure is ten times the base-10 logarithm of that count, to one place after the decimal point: 4.8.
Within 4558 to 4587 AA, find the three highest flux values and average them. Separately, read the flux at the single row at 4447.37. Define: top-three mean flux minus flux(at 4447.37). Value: 4.5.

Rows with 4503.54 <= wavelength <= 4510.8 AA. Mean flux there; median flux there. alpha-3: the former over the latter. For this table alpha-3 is 1.01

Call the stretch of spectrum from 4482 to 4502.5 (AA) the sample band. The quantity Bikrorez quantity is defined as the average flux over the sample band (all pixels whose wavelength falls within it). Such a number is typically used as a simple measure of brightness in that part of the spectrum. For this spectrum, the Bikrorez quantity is 26.3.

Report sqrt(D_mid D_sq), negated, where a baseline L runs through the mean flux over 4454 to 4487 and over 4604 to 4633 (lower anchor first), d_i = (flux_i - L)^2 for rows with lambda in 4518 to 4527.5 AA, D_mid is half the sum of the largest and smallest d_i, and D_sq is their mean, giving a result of -3.2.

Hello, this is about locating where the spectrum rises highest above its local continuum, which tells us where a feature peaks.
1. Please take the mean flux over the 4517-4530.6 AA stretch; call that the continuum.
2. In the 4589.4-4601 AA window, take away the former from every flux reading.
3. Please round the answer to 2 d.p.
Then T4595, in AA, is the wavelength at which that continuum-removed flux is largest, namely 4597.31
